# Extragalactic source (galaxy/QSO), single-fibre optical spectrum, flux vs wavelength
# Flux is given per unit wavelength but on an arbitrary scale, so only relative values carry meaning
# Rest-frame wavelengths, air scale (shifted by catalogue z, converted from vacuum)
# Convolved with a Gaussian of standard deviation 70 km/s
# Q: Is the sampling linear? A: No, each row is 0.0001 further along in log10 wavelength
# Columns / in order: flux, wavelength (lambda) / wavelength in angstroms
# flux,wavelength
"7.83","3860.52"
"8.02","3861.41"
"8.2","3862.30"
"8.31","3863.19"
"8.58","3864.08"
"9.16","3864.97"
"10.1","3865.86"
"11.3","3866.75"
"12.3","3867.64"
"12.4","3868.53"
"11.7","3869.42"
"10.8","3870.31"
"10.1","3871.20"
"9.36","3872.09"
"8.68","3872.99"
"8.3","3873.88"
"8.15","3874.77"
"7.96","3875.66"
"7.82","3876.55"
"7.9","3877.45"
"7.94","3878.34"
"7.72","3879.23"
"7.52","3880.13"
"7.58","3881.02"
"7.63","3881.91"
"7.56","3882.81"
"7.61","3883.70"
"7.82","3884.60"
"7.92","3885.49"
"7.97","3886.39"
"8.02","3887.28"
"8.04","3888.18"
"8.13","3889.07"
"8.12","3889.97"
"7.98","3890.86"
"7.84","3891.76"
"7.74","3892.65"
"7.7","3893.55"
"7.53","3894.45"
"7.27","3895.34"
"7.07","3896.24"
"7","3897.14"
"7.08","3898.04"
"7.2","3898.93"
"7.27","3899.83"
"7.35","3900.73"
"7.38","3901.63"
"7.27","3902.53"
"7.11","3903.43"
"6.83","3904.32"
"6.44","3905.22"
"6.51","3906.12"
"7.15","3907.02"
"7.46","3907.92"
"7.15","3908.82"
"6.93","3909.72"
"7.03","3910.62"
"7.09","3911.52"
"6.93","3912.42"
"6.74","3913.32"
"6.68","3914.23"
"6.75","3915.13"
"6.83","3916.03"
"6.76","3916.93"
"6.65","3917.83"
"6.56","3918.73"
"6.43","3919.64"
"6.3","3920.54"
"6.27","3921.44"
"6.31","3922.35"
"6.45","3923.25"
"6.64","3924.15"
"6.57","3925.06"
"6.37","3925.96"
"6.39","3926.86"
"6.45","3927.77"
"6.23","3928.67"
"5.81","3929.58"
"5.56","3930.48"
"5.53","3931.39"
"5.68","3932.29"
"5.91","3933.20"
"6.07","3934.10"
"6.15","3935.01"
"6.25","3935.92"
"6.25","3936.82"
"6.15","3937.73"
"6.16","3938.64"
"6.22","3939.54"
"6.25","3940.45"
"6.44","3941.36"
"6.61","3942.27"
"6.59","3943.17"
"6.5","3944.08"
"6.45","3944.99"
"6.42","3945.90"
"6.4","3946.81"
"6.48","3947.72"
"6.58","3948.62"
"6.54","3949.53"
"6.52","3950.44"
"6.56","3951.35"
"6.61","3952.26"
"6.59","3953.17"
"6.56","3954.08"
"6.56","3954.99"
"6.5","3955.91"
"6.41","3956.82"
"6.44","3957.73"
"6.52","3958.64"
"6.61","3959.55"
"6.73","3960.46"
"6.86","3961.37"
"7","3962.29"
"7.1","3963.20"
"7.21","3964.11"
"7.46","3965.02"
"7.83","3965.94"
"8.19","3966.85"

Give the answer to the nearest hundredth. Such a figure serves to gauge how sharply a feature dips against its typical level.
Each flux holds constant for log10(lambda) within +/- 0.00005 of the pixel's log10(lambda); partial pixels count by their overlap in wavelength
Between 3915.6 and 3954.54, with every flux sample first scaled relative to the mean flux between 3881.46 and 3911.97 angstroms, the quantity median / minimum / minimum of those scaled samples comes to 1.56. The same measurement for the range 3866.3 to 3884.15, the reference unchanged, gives 1.06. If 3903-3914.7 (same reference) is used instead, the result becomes 1.24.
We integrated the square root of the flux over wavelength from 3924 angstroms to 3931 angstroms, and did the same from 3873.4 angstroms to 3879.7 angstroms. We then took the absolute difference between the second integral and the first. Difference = 0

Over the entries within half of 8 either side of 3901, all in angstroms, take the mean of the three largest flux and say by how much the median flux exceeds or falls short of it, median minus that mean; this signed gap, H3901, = -0.133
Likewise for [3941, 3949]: -0.113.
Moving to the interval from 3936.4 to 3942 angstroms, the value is -0.078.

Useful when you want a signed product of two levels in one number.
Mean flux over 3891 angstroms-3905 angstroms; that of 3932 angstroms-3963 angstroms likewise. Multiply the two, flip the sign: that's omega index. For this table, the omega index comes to -47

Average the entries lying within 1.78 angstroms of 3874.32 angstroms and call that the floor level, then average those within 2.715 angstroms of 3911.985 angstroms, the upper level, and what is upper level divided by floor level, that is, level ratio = 0.83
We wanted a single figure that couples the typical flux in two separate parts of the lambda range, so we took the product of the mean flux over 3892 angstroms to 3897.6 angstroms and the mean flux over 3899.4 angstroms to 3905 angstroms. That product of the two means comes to 53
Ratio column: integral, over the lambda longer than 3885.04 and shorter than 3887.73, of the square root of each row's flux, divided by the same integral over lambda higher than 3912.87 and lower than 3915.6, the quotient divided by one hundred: 0.0108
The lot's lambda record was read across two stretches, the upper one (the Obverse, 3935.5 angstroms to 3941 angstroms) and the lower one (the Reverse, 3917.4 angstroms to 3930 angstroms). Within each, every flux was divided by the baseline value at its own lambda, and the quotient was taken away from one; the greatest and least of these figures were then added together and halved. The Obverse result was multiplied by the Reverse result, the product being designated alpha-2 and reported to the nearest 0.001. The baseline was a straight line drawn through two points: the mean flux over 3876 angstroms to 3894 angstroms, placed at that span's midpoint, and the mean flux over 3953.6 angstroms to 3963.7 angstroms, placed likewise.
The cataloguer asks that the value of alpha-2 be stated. 0.015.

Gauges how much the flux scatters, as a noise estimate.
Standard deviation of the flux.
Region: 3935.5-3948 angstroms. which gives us 0.15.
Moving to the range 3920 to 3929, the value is 0.13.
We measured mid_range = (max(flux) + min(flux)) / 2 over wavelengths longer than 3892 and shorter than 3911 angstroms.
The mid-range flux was 7.1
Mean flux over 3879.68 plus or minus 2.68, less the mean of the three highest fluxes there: -0.14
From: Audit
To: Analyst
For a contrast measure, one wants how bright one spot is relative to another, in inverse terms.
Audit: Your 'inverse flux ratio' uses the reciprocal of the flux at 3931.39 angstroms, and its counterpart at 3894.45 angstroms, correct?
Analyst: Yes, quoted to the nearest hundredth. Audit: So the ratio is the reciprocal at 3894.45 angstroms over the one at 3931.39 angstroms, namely 0.73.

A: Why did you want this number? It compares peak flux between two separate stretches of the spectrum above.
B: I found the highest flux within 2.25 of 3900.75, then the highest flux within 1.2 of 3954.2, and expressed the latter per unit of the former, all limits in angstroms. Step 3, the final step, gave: 0.89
